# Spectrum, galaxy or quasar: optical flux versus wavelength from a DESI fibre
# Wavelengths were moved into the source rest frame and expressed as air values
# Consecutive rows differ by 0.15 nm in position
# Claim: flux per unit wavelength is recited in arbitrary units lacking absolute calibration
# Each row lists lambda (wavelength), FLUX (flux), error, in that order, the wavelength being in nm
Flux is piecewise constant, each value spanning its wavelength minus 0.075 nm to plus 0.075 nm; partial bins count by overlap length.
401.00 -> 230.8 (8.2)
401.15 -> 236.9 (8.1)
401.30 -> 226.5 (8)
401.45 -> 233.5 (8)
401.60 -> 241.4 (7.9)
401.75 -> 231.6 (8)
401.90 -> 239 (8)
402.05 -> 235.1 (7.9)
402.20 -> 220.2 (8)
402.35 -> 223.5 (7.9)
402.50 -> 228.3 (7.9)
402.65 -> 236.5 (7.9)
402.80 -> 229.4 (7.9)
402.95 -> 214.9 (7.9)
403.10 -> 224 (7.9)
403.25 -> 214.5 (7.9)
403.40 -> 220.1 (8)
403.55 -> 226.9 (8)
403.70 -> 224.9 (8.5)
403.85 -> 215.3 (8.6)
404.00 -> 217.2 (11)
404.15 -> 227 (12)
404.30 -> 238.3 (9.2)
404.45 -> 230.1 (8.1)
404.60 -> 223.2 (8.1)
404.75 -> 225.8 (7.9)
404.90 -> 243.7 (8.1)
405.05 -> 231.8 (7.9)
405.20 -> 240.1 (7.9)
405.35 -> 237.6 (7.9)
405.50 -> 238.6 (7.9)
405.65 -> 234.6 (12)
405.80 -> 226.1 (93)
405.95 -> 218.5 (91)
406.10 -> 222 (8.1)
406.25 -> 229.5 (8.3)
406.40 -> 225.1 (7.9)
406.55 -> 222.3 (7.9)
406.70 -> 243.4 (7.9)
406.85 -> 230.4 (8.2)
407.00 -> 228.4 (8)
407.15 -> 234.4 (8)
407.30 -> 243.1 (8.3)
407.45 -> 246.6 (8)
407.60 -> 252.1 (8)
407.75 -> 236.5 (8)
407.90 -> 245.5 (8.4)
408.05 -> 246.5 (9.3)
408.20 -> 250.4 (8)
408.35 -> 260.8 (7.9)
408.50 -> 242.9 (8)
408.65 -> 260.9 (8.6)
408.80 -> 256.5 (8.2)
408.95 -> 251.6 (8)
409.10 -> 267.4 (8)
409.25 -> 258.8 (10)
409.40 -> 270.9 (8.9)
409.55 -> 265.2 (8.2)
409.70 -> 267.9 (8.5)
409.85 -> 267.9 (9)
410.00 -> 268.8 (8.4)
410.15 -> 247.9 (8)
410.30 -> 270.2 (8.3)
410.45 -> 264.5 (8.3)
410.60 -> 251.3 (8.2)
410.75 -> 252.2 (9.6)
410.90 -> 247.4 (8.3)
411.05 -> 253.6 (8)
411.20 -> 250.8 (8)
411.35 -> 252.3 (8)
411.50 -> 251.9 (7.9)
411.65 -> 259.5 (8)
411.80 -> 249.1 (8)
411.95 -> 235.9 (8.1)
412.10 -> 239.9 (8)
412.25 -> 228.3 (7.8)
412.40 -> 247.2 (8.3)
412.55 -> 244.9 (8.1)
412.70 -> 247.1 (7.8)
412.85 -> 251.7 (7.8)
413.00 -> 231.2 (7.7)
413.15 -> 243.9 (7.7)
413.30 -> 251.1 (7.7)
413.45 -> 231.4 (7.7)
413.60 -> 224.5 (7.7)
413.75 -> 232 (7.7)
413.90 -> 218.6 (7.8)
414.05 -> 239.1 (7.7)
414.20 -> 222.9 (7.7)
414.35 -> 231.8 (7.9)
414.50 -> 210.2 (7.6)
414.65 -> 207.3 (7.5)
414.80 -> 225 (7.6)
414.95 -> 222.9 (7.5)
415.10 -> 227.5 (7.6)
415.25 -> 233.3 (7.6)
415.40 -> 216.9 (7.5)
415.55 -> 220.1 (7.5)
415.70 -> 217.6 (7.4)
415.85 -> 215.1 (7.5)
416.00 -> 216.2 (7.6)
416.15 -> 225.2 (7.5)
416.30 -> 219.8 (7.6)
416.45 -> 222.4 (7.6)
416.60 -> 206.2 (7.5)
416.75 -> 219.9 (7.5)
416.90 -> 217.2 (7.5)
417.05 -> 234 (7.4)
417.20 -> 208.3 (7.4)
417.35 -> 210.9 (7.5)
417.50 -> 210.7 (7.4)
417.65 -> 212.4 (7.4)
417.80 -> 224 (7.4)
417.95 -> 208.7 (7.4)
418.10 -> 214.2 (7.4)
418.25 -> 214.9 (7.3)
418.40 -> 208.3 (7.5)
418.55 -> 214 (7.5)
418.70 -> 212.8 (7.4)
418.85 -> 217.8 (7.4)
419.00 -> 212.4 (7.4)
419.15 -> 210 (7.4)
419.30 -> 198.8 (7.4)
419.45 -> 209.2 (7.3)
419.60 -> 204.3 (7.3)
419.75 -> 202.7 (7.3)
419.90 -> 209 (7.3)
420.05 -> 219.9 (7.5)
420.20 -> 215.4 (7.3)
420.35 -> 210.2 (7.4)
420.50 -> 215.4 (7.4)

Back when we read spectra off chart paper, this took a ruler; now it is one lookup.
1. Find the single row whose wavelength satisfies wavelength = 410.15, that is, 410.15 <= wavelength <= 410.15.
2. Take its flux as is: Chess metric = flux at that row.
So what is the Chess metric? 247.9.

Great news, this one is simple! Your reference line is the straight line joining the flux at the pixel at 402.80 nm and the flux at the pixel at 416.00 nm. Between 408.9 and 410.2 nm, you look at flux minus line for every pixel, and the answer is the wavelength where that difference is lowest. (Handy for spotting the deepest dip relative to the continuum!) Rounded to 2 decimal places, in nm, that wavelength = 410.15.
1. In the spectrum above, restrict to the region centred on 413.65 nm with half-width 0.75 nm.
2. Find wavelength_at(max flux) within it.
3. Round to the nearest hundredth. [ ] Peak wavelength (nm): 413.30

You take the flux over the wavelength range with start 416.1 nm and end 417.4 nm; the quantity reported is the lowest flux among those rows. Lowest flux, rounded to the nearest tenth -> 206.2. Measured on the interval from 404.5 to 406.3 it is 218.5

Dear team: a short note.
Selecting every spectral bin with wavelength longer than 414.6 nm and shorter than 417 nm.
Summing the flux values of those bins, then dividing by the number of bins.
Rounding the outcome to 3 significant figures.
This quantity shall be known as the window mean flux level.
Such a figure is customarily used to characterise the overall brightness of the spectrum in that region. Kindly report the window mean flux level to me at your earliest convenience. 220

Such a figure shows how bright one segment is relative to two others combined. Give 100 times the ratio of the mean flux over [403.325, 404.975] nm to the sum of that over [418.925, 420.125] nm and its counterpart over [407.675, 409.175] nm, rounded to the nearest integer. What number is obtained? 49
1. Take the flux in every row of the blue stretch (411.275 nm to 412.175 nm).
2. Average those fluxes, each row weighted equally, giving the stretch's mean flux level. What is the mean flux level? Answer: 248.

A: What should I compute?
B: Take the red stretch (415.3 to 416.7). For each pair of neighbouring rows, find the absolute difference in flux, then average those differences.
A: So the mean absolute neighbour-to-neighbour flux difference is 5.3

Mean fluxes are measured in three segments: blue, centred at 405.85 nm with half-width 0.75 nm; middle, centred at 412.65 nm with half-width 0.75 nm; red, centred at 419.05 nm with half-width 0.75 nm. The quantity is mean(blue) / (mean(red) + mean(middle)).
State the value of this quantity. 0.509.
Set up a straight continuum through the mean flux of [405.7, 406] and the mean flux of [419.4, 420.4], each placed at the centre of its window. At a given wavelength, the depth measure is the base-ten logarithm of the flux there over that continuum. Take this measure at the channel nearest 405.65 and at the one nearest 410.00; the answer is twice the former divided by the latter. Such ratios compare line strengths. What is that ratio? 0.5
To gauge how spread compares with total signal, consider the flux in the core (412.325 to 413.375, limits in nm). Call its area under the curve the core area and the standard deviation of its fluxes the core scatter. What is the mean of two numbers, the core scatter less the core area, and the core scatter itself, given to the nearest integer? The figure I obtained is -122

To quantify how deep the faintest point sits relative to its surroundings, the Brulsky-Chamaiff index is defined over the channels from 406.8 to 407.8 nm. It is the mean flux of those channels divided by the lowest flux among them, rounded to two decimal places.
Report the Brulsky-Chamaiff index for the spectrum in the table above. 1.05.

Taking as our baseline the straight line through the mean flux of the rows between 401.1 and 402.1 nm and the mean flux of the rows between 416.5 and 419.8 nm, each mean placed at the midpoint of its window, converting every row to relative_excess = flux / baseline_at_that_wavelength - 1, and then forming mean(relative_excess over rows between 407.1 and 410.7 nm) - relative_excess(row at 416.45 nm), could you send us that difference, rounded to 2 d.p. 0.10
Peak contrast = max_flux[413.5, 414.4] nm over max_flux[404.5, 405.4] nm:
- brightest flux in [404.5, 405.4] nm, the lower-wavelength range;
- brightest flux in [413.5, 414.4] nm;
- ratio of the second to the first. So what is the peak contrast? 0.98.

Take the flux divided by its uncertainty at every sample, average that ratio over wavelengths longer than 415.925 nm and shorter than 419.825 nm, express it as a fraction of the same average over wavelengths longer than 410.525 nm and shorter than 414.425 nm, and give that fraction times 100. 95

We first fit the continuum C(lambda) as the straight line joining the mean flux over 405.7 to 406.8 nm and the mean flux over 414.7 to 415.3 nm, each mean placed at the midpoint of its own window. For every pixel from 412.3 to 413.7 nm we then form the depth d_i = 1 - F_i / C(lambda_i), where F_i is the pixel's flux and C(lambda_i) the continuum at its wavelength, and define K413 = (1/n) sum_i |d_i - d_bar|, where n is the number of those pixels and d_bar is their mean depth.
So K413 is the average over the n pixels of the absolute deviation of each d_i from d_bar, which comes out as 0.0365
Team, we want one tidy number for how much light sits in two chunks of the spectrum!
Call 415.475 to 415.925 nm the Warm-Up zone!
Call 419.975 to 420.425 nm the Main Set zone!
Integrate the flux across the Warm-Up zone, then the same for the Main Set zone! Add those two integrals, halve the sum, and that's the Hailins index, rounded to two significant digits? 97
